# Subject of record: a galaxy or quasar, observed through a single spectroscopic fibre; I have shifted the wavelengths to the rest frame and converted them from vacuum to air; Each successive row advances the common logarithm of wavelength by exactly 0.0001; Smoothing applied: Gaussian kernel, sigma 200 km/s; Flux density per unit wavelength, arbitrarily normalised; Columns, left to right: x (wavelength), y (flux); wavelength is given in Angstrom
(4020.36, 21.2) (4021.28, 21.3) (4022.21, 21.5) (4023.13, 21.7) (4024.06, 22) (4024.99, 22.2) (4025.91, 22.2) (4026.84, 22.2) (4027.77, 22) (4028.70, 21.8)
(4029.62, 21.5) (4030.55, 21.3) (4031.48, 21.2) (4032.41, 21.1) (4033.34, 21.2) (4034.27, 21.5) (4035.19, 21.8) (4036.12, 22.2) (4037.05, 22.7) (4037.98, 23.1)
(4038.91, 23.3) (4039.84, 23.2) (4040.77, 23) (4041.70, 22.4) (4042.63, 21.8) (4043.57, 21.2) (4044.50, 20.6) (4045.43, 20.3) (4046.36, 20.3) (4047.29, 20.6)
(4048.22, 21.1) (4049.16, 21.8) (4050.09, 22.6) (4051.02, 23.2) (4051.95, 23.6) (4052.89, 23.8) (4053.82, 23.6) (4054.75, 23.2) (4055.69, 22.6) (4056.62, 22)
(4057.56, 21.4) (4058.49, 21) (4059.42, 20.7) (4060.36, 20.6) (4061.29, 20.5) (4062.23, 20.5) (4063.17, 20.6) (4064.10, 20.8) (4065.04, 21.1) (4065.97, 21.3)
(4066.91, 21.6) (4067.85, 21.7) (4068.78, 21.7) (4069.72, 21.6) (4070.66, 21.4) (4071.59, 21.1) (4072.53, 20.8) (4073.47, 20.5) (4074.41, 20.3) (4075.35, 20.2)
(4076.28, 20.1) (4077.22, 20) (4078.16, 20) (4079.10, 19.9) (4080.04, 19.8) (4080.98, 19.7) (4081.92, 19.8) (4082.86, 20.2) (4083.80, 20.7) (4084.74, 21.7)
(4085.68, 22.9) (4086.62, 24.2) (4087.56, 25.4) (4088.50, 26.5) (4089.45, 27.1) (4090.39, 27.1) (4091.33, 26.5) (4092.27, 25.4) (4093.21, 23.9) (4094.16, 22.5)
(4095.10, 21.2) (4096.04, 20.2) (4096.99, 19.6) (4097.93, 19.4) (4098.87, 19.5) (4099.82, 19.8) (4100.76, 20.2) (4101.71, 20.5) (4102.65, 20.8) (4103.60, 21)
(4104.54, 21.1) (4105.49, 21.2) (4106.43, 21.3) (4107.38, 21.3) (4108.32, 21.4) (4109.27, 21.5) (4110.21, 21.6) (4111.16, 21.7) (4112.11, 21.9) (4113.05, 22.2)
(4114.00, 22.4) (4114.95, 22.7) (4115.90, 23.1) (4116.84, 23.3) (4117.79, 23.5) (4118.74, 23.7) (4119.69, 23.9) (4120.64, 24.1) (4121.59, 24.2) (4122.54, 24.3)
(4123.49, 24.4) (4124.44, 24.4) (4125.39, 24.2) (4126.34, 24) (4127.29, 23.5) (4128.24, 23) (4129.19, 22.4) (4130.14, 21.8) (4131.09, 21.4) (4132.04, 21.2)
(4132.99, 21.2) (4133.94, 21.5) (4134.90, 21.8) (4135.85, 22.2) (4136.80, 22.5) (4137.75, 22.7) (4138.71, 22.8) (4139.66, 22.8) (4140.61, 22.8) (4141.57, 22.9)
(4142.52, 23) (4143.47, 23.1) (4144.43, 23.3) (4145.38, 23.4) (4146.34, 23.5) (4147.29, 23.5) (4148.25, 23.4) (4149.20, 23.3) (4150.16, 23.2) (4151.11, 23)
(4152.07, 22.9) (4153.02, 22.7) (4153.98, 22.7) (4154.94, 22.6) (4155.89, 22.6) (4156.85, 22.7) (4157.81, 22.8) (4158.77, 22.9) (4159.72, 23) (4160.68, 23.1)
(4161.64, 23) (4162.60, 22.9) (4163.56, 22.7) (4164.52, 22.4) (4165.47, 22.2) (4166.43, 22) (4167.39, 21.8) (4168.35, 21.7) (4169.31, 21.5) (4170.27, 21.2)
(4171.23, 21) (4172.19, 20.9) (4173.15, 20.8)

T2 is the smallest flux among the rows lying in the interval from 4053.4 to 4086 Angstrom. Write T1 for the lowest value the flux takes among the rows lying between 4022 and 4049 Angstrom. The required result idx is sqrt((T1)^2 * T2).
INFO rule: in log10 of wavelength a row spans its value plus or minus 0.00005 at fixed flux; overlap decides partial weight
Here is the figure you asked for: 90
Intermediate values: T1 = 20.3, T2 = 19.7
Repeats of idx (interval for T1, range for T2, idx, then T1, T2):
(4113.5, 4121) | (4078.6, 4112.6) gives 99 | 22.4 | 19.4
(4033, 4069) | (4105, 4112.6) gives 93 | 20.3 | 21.2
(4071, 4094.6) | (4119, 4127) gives 96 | 19.7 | 23.9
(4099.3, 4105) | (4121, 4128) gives 96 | 19.8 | 23.5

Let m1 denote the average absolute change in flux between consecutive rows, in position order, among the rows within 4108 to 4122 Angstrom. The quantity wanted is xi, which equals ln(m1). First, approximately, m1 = 0.20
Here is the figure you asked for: -1.61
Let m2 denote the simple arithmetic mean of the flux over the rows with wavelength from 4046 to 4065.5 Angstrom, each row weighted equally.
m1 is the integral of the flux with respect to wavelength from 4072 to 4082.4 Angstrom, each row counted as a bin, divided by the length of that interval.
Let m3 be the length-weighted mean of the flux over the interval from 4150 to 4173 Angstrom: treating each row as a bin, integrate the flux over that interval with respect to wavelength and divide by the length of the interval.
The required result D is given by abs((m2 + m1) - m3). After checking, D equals 19.4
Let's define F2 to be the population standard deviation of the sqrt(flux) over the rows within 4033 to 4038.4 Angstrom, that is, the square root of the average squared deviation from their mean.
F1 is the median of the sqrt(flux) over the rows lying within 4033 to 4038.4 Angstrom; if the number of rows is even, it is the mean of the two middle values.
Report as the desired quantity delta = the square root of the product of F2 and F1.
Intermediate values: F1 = 4.69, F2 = 0.07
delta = 0.6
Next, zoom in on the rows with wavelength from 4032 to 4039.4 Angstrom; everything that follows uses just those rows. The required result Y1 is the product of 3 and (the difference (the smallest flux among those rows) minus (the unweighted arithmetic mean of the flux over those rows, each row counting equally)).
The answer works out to -3.0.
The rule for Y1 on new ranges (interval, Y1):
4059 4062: -0.3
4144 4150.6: -0.5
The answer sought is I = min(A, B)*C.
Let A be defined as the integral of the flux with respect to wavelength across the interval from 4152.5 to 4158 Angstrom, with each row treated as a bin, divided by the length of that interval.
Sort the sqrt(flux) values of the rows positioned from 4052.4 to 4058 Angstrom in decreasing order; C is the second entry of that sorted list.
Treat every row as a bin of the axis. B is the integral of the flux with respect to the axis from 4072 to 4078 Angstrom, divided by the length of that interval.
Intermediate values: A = 22.7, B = 20.3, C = 4.86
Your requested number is 99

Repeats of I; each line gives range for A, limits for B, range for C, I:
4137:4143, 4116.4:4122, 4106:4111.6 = 106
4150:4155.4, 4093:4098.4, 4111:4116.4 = 100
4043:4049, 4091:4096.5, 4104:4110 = 96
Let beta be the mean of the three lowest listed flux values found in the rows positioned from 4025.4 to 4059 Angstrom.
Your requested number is 20.4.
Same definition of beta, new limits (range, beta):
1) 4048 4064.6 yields 20.5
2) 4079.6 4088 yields 19.8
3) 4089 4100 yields 19.5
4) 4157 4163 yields 22.9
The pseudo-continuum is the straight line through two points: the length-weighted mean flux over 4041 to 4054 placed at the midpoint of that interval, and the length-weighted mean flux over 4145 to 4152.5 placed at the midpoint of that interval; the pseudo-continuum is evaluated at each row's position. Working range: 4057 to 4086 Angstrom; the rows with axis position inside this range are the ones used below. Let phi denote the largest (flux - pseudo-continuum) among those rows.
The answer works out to 0.5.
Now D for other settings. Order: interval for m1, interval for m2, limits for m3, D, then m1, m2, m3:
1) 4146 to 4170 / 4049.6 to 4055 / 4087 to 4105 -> 23.5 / 22.7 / 23.3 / 22.5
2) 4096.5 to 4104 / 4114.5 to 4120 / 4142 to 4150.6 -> 20.1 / 20.1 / 23.4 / 23.3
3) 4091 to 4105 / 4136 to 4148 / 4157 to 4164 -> 21.5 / 21.4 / 23.0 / 22.9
